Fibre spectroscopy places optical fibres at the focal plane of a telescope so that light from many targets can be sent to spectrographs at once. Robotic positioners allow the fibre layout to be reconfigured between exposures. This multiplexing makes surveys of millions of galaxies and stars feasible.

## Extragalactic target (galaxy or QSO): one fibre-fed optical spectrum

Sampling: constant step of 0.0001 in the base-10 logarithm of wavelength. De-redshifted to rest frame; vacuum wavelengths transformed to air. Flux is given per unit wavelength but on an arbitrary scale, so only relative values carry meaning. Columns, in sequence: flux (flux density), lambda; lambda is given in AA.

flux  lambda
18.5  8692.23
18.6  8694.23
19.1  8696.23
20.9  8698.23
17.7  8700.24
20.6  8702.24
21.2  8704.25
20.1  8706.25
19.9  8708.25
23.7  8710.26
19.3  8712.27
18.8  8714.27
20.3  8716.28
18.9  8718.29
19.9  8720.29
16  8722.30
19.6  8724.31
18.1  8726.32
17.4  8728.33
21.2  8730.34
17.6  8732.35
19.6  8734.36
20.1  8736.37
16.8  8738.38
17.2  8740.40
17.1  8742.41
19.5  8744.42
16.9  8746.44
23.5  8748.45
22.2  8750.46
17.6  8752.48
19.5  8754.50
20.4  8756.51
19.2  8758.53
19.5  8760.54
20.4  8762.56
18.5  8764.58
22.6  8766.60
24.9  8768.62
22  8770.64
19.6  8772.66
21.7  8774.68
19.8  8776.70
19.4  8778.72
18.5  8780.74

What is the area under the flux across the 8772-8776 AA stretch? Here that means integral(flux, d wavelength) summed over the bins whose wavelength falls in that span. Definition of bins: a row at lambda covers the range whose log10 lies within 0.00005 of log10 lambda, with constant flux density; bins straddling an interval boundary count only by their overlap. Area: 83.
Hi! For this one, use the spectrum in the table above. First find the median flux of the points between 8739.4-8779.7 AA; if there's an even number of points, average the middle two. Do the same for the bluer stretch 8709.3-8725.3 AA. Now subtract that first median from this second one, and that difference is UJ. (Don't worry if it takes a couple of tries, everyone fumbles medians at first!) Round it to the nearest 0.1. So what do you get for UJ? -0.1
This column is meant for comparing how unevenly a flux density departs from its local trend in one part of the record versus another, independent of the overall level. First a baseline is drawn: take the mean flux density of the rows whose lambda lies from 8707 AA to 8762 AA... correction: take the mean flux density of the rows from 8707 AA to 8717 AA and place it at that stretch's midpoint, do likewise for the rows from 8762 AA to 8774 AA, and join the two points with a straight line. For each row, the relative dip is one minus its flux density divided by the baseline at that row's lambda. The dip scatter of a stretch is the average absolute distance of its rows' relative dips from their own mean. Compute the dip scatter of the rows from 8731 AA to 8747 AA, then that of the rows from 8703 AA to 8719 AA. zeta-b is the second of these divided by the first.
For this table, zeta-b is 0.93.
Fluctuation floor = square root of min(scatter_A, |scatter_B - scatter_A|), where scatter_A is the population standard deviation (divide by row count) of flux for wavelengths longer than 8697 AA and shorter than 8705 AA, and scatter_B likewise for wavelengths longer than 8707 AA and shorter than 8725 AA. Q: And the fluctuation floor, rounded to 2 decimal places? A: 0.69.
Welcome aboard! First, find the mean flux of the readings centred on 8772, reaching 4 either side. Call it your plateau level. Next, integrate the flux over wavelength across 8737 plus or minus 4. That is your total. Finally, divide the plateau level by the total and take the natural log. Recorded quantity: -1.91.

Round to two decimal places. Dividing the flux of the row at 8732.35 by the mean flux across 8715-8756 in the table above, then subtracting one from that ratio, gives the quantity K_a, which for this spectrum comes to -0.07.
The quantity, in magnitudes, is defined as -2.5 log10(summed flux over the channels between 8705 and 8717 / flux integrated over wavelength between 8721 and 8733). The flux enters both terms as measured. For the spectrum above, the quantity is 0.64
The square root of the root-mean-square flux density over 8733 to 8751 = 4.40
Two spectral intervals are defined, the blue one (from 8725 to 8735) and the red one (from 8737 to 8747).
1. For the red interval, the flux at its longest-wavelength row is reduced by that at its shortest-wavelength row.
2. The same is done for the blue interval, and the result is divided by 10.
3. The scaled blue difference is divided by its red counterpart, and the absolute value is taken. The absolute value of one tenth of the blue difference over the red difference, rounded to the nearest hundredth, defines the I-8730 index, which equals 1.50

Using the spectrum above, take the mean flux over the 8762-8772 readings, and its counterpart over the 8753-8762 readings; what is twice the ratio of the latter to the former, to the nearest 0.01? 1.81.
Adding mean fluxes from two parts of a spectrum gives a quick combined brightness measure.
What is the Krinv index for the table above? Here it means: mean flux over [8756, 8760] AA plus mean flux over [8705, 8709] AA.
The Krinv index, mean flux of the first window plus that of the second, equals 39.8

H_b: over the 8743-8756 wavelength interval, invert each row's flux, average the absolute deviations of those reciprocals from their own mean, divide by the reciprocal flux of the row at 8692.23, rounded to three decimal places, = 0.089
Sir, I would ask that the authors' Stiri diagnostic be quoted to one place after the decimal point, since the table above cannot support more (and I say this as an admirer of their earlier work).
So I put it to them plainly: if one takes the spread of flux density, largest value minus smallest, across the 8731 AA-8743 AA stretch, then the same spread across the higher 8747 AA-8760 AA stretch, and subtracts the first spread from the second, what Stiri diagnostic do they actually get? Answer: 2.6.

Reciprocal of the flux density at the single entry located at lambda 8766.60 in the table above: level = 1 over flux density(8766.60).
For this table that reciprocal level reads 0.0442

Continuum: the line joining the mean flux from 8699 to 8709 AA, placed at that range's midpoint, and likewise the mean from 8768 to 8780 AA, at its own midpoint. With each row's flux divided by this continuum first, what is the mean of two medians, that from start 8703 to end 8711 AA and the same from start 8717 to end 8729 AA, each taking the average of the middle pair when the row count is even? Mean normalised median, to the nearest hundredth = 0.98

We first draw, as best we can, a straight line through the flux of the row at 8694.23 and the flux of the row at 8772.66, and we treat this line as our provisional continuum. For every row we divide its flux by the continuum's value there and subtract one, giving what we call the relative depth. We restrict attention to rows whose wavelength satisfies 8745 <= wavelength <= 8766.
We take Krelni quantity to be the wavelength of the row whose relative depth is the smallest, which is 8746.44 AA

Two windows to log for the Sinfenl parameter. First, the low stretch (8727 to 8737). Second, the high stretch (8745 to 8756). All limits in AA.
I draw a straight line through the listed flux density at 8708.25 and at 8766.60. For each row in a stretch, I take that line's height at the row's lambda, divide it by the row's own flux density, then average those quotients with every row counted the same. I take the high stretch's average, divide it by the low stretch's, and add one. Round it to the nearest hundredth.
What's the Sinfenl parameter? 2.01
